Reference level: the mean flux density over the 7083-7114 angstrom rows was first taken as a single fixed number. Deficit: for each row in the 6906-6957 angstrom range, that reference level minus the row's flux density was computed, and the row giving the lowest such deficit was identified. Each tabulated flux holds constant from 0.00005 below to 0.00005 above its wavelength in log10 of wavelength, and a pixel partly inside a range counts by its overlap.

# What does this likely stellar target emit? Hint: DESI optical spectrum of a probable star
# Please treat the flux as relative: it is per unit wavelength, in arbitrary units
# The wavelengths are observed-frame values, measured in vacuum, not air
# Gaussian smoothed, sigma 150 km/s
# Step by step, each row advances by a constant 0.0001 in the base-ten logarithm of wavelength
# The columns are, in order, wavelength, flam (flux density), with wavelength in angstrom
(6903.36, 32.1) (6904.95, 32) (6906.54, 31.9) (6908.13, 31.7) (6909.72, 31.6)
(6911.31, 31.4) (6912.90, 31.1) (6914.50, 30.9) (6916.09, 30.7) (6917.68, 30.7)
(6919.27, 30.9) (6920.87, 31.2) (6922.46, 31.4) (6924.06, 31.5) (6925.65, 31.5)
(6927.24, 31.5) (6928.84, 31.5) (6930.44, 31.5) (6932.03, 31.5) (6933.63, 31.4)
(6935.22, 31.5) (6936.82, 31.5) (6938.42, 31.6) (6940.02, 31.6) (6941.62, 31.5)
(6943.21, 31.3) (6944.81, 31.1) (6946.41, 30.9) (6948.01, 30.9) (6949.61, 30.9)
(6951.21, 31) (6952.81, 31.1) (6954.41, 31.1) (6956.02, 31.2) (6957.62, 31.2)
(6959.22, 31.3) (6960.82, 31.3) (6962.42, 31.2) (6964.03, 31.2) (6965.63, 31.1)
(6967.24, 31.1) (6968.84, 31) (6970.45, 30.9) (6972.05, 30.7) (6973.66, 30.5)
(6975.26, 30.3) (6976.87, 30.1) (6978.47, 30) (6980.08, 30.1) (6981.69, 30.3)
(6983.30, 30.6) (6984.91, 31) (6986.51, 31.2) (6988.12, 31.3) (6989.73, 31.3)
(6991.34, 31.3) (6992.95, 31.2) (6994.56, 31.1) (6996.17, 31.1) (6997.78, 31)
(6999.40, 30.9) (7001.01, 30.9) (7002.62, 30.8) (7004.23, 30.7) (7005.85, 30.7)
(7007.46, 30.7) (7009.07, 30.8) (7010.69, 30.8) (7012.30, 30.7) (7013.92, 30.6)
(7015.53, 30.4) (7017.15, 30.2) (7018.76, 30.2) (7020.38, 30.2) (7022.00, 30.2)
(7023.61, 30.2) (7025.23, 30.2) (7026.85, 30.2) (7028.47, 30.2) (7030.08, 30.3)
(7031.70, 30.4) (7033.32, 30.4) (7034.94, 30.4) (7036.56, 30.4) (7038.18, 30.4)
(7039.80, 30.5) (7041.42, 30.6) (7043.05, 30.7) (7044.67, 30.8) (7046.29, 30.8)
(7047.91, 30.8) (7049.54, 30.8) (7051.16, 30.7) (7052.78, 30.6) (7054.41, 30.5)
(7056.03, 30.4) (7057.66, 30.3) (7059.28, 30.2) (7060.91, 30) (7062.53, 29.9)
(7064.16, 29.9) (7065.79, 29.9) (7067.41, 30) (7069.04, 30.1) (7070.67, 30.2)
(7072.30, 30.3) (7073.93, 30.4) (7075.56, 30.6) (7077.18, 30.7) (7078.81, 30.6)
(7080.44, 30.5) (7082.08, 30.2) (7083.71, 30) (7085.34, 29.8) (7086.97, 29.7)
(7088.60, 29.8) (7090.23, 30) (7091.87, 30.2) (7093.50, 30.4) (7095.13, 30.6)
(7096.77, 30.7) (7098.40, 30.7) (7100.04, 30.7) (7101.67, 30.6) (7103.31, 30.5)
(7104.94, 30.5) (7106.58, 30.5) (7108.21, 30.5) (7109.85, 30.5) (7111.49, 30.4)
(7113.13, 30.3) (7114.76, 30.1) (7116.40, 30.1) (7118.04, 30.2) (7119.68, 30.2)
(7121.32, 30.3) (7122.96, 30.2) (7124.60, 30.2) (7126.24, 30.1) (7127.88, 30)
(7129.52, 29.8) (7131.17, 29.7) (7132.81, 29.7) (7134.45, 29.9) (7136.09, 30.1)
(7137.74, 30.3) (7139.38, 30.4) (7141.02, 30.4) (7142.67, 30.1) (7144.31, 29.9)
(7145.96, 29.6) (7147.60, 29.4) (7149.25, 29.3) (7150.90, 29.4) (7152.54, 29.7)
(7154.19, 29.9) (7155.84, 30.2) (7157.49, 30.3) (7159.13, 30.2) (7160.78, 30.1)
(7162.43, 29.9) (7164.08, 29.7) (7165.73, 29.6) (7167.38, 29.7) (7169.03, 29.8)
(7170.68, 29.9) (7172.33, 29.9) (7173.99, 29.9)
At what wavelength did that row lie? 6906.54 angstrom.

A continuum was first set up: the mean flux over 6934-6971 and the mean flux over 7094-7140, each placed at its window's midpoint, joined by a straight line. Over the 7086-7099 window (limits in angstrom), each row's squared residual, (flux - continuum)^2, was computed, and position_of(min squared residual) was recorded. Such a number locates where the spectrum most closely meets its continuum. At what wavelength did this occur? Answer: 7093.50 angstrom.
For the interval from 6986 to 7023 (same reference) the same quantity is 7001.01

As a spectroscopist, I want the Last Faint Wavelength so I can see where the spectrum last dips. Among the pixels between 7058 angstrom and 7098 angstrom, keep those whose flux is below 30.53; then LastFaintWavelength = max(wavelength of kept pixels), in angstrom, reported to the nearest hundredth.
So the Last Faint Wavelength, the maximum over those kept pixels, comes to 7093.50 angstrom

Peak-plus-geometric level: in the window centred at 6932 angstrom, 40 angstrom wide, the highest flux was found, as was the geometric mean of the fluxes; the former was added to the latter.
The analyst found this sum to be 62.8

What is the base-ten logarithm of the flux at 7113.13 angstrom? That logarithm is 1.48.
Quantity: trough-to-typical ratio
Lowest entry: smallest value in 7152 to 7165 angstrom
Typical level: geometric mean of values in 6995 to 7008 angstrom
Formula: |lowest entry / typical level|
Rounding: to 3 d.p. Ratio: 0.963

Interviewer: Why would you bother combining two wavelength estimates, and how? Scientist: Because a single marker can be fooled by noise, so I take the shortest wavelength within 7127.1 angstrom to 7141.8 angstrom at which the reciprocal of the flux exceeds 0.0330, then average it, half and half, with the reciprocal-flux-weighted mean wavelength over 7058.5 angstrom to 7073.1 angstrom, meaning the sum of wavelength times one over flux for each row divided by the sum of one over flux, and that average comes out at 7096.8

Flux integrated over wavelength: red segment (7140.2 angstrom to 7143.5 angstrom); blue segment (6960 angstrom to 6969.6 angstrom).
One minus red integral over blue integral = 0.7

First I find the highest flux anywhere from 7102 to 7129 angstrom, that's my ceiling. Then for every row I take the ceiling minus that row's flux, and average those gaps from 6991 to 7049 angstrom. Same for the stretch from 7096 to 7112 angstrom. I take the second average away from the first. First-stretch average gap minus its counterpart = 0.0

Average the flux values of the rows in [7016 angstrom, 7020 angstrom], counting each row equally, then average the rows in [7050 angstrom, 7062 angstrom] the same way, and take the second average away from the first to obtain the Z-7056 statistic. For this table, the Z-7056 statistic -0.2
